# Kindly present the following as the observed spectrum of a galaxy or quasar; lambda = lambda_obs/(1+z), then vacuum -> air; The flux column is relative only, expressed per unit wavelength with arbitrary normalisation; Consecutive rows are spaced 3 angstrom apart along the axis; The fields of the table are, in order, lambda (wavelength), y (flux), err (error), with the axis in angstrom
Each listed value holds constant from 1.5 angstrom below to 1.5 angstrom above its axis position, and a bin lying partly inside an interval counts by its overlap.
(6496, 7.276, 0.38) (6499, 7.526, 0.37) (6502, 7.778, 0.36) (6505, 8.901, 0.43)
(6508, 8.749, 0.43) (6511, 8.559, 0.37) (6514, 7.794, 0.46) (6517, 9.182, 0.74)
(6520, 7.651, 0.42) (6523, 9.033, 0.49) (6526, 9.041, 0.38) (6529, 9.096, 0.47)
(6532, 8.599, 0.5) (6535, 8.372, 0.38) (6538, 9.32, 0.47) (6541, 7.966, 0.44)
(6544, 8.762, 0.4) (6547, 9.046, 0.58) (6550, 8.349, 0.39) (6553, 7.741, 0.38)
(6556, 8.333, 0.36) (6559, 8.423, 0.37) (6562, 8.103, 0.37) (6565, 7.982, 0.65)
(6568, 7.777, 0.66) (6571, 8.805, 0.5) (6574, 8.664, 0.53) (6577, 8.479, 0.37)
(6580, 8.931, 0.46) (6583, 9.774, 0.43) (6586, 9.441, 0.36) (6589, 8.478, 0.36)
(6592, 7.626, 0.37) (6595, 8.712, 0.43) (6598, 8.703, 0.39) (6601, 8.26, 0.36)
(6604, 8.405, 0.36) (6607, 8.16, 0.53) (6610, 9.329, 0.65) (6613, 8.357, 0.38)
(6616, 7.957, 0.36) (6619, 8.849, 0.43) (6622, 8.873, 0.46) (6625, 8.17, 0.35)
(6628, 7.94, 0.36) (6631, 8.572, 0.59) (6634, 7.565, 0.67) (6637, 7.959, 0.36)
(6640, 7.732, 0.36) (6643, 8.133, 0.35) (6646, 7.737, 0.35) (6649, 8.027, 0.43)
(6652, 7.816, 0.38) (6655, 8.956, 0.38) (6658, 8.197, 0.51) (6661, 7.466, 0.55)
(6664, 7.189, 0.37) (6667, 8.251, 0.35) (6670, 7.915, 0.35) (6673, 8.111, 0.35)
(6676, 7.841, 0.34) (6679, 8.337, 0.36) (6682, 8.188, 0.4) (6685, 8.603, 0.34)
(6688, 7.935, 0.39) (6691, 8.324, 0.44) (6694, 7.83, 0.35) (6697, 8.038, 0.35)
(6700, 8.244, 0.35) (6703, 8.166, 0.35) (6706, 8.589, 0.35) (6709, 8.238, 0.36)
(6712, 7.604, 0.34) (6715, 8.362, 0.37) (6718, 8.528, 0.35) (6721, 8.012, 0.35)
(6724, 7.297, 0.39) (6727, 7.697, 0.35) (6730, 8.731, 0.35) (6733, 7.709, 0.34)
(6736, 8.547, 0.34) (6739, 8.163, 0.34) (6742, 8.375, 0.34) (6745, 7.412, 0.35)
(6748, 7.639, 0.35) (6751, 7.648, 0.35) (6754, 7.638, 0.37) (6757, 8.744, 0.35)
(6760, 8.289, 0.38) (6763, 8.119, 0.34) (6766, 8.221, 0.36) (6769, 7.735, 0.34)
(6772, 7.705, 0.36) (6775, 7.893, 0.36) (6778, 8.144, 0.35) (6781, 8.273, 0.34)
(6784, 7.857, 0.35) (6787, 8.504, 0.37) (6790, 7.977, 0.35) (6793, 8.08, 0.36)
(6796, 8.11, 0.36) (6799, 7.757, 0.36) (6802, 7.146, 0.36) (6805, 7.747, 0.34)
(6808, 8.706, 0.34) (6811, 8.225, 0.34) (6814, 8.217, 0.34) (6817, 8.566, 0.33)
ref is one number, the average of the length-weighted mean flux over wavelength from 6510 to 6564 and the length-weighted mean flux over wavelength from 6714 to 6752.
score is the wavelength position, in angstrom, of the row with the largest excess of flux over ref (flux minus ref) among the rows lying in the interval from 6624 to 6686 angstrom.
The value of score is 6655 angstrom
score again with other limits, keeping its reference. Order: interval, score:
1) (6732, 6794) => 6757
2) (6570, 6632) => 6583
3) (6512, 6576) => 6538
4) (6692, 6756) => 6730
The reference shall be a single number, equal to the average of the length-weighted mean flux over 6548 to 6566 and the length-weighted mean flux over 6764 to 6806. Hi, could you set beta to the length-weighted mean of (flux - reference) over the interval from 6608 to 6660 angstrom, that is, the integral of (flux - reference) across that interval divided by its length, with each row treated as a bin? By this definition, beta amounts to 0.2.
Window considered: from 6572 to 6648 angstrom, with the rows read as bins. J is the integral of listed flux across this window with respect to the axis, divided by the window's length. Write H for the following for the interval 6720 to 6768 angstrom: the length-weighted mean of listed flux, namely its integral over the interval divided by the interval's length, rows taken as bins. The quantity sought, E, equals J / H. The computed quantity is 1.05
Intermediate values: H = 8.01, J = 8.43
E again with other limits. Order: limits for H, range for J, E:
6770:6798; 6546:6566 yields 1.03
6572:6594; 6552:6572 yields 0.93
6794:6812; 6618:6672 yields 1.02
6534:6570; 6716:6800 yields 0.96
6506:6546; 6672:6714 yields 0.94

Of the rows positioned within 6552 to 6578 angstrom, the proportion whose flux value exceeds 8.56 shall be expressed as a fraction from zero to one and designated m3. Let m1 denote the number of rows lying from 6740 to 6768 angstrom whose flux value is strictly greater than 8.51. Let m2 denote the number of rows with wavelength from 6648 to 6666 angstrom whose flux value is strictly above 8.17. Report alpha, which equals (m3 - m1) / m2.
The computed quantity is -0.39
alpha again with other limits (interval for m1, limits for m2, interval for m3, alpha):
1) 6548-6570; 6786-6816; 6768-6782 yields 0.00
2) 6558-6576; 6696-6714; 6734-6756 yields -0.67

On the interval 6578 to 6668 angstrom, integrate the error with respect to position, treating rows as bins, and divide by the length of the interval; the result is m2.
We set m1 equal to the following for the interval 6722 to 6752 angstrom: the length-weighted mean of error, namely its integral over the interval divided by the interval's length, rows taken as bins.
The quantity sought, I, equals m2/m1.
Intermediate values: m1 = 0.350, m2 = 0.42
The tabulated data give 1.21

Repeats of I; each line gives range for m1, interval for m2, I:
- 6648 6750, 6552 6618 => 1.18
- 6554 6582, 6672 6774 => 0.76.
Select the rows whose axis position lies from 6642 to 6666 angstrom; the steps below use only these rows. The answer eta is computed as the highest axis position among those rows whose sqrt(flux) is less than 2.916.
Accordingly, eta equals 6664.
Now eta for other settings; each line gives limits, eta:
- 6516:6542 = 6541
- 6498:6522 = 6520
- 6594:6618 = 6616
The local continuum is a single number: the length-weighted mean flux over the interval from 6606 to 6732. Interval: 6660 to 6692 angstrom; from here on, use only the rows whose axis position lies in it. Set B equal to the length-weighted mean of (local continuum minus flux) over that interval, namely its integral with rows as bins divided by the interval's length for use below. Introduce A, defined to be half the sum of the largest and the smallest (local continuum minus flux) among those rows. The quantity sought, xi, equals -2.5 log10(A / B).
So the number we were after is -0.77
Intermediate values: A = 0.24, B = 0.1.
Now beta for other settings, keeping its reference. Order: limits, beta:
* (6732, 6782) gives 0.0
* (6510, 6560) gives 0.5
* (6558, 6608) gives 0.5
